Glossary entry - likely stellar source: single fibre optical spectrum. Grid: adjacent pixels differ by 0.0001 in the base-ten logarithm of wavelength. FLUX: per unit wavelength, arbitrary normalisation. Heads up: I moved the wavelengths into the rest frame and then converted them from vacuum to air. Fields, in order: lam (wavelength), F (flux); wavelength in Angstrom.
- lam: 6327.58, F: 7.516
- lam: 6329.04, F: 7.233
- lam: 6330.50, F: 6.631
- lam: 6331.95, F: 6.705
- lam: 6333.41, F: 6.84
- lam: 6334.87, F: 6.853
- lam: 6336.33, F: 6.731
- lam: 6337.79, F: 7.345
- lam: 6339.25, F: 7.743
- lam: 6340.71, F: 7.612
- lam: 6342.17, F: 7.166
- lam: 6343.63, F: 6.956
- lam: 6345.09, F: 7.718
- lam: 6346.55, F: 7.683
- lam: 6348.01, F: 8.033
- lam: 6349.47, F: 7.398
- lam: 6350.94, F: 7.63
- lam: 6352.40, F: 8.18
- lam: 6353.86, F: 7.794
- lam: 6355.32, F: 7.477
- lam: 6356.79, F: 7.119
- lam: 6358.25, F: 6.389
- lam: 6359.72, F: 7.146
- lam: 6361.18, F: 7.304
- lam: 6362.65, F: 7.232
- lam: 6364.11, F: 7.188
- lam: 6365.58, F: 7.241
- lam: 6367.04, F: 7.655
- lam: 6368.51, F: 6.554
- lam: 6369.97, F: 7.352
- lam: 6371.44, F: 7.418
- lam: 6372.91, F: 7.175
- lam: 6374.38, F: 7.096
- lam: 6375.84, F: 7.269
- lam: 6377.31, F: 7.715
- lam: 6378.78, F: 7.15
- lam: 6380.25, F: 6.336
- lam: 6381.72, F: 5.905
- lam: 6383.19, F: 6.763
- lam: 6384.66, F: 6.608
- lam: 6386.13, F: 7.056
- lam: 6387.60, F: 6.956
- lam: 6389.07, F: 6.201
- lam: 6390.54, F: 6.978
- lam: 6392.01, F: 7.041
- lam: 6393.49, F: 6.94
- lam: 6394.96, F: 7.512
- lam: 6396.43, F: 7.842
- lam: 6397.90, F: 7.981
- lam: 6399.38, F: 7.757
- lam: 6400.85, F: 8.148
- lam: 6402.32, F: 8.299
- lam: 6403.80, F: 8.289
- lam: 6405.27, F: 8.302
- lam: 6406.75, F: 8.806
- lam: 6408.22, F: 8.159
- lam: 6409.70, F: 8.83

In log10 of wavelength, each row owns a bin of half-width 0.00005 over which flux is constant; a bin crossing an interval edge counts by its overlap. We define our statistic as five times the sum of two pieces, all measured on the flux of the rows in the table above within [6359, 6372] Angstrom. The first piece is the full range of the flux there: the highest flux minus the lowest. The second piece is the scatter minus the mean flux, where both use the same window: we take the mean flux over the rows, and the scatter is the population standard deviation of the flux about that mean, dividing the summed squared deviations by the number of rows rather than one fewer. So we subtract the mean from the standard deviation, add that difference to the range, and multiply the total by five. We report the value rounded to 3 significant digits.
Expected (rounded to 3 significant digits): -29.3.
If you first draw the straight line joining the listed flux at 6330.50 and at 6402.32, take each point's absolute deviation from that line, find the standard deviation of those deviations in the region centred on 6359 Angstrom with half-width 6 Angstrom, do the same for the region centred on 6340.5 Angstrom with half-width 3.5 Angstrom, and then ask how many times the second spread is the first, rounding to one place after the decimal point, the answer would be 1.2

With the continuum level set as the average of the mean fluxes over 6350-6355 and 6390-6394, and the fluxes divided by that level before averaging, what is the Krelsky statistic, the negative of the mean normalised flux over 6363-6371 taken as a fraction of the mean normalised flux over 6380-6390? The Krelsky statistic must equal -1.10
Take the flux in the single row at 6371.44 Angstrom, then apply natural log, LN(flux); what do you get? 2.00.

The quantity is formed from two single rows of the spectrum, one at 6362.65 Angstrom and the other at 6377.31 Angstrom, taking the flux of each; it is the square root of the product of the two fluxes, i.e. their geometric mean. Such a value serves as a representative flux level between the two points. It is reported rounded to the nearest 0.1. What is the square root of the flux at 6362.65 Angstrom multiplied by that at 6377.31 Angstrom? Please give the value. 7.5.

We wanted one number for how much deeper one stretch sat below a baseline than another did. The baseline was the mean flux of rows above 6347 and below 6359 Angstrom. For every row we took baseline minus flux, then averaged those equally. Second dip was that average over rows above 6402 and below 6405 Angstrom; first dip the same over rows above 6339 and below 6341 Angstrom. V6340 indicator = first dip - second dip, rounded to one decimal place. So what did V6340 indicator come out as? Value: 0.6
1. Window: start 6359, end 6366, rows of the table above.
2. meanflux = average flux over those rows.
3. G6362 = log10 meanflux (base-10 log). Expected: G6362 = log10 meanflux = 0.859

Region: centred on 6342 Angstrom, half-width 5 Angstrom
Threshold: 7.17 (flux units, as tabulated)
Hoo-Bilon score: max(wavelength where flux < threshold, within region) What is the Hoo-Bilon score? 6343.63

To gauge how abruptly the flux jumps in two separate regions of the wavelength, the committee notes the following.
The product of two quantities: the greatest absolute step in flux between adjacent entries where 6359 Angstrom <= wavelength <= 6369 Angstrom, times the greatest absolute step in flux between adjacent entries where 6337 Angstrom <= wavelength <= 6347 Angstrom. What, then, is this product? 0.8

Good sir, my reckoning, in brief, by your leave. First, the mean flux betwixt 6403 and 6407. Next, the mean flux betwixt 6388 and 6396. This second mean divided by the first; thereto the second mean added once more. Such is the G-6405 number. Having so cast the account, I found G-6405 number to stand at 7.8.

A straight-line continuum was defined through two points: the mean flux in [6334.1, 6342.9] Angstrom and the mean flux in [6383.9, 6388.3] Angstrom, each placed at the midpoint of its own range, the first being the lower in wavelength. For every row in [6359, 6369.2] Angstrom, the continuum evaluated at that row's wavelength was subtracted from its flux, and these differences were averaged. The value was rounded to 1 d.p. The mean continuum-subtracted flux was 0.1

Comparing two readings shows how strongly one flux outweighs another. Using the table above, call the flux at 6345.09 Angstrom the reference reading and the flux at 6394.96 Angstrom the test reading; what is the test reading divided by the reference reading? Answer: 0.97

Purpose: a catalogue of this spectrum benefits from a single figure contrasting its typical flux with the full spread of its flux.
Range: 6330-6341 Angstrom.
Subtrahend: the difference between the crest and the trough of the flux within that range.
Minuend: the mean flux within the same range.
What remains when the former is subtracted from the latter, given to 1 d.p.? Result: 5.9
